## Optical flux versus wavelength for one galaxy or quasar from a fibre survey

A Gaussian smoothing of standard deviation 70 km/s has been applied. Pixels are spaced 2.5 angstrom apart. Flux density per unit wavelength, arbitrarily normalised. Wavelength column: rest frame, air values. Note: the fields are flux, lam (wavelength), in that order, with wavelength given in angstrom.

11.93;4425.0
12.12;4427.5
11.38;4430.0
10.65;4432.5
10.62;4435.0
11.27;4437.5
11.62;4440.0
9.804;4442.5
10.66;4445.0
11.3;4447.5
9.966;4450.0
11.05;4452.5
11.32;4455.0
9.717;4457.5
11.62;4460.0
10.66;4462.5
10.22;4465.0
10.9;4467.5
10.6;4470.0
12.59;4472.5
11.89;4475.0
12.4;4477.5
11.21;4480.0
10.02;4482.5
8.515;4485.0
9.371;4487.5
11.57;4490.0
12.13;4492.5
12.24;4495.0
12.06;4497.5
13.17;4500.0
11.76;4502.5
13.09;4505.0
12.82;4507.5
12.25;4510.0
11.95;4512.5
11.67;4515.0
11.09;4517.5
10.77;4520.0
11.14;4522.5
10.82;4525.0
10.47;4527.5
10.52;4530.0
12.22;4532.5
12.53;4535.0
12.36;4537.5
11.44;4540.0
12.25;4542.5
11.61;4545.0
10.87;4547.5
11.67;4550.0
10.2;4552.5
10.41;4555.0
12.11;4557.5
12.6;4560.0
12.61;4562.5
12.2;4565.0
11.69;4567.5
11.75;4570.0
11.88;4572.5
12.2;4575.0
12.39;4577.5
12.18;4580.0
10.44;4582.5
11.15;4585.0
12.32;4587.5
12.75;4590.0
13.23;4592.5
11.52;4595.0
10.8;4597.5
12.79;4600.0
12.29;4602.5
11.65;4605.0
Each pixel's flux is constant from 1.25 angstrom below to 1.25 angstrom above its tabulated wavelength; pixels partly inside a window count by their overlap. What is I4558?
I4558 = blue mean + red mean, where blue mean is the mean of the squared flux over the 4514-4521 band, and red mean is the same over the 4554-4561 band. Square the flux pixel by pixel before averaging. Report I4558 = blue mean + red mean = 263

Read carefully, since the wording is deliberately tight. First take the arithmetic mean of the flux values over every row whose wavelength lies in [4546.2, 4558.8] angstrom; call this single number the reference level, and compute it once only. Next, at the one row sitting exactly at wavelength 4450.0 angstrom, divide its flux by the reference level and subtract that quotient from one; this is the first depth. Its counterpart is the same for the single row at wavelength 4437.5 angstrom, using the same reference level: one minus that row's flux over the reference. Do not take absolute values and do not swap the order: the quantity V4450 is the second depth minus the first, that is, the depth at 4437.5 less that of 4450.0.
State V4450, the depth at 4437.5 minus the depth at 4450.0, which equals -0.12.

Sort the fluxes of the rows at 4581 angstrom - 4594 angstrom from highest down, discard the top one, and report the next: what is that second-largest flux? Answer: 12.75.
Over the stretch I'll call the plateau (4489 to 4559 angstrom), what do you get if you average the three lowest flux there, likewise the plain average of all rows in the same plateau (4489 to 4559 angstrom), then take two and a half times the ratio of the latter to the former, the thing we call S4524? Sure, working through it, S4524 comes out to 2.82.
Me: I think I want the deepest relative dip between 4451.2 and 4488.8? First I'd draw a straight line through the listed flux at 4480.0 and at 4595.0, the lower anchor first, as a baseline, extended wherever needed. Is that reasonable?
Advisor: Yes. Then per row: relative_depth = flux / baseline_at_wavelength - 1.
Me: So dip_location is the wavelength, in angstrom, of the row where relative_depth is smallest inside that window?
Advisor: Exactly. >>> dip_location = 4485.0 angstrom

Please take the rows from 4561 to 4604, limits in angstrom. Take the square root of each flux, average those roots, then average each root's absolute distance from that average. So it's 0.083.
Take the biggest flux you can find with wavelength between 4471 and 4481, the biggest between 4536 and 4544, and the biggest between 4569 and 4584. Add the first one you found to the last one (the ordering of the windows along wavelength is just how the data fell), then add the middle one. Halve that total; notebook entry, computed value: 18.7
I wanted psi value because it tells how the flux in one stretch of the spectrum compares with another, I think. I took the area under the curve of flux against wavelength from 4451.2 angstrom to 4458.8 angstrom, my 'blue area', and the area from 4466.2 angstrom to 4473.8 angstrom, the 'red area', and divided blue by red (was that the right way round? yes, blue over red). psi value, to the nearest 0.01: 0.94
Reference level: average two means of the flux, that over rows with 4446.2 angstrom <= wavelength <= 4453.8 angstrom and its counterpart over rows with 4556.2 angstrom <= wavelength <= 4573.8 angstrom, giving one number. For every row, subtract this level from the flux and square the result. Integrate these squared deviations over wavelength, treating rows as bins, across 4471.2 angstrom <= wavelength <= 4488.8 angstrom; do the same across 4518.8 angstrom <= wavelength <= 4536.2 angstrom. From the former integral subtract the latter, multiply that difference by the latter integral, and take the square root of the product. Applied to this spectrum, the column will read 19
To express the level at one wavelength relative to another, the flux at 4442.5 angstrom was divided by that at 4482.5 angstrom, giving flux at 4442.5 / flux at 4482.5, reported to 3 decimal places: 0.978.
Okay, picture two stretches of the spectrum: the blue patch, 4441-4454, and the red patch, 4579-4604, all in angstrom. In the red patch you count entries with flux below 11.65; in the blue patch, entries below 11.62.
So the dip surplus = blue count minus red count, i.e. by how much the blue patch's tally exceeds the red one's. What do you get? 1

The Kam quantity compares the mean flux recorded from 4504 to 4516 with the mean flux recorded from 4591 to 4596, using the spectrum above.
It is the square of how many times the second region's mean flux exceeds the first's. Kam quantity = 1.0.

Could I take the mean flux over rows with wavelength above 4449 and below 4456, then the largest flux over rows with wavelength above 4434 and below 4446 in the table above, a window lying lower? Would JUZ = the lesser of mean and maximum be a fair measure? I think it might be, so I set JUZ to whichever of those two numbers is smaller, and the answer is 10.8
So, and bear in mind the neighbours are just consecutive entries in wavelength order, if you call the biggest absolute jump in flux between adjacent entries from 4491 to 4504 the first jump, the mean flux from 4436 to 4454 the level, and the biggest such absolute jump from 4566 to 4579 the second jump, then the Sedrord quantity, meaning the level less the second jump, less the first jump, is 9.08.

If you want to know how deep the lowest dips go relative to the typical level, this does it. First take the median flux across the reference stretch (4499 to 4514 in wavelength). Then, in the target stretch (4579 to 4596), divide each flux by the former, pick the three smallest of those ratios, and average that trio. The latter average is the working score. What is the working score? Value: 0.88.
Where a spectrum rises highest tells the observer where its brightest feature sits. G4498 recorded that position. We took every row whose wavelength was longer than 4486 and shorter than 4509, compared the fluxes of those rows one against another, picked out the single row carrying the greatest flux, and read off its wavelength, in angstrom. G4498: 4500.0 angstrom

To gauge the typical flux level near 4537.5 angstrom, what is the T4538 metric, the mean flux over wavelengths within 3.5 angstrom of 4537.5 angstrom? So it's 12.1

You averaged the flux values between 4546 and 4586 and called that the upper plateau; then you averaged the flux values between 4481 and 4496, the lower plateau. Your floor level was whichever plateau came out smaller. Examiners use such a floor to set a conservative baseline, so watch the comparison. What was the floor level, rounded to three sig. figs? 10.6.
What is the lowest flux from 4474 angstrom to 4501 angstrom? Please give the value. 8.515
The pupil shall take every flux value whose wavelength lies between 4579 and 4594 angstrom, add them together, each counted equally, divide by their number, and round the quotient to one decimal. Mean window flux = 12.0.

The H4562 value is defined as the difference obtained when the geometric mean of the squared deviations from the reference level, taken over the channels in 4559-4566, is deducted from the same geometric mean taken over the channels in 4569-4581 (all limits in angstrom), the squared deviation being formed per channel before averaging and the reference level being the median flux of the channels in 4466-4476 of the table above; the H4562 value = -0.70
